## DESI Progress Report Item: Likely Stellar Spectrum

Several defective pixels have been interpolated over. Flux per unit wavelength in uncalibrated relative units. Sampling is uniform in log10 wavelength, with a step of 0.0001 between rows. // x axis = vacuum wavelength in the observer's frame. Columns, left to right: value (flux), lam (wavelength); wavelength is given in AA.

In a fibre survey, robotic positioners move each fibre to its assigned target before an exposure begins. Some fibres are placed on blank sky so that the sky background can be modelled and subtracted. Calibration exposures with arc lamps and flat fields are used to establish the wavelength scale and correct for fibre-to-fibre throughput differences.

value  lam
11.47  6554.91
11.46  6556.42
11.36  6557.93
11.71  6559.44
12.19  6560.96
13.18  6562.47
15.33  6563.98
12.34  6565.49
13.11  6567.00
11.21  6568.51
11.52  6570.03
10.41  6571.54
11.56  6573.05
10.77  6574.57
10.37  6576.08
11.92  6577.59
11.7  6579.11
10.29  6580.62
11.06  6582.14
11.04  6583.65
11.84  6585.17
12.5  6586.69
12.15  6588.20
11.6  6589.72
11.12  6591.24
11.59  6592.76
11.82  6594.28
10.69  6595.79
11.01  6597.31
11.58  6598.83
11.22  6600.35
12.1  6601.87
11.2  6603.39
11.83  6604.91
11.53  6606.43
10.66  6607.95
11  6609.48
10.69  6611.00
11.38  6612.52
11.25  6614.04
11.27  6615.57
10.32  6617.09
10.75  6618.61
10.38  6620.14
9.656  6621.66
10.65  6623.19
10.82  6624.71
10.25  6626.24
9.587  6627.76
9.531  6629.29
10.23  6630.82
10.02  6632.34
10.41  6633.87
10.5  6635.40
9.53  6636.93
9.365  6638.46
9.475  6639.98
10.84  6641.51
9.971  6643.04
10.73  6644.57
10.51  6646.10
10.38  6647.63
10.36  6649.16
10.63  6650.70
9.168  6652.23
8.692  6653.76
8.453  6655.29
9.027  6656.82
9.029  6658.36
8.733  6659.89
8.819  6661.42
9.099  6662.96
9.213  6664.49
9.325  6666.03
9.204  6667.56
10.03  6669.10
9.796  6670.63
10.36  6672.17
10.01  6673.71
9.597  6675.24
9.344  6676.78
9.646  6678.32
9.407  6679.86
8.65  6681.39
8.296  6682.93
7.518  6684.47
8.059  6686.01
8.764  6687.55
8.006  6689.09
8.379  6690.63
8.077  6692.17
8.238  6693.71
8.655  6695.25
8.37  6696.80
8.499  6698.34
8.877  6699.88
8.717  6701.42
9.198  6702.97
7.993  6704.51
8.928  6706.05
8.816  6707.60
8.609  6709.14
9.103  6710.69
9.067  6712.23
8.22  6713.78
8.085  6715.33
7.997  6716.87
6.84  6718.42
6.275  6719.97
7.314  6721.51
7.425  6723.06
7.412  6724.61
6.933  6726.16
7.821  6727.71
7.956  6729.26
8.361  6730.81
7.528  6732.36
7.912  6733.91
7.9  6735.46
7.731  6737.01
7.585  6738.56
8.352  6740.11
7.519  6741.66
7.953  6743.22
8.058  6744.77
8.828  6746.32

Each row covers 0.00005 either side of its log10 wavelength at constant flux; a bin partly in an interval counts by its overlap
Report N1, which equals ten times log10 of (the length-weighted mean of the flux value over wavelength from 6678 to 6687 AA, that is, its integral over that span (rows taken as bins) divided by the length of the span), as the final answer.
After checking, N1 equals 9.3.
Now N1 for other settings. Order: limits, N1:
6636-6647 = 10.0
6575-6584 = 10.4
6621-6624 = 10.1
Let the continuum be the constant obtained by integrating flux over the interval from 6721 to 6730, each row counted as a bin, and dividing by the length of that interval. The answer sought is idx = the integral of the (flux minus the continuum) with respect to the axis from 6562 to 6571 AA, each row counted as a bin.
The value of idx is 47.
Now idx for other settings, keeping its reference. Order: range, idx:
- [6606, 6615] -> 32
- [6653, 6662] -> 12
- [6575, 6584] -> 32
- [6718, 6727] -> -4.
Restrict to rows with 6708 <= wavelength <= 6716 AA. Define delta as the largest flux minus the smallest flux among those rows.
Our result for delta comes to 1.02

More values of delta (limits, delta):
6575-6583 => 1.63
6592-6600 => 1.13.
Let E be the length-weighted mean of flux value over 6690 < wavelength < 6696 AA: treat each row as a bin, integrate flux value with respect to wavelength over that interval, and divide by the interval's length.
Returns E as 8.3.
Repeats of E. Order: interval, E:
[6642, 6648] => 10.4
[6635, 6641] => 9.7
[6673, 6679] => 9.6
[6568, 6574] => 11.1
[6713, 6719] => 7.8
